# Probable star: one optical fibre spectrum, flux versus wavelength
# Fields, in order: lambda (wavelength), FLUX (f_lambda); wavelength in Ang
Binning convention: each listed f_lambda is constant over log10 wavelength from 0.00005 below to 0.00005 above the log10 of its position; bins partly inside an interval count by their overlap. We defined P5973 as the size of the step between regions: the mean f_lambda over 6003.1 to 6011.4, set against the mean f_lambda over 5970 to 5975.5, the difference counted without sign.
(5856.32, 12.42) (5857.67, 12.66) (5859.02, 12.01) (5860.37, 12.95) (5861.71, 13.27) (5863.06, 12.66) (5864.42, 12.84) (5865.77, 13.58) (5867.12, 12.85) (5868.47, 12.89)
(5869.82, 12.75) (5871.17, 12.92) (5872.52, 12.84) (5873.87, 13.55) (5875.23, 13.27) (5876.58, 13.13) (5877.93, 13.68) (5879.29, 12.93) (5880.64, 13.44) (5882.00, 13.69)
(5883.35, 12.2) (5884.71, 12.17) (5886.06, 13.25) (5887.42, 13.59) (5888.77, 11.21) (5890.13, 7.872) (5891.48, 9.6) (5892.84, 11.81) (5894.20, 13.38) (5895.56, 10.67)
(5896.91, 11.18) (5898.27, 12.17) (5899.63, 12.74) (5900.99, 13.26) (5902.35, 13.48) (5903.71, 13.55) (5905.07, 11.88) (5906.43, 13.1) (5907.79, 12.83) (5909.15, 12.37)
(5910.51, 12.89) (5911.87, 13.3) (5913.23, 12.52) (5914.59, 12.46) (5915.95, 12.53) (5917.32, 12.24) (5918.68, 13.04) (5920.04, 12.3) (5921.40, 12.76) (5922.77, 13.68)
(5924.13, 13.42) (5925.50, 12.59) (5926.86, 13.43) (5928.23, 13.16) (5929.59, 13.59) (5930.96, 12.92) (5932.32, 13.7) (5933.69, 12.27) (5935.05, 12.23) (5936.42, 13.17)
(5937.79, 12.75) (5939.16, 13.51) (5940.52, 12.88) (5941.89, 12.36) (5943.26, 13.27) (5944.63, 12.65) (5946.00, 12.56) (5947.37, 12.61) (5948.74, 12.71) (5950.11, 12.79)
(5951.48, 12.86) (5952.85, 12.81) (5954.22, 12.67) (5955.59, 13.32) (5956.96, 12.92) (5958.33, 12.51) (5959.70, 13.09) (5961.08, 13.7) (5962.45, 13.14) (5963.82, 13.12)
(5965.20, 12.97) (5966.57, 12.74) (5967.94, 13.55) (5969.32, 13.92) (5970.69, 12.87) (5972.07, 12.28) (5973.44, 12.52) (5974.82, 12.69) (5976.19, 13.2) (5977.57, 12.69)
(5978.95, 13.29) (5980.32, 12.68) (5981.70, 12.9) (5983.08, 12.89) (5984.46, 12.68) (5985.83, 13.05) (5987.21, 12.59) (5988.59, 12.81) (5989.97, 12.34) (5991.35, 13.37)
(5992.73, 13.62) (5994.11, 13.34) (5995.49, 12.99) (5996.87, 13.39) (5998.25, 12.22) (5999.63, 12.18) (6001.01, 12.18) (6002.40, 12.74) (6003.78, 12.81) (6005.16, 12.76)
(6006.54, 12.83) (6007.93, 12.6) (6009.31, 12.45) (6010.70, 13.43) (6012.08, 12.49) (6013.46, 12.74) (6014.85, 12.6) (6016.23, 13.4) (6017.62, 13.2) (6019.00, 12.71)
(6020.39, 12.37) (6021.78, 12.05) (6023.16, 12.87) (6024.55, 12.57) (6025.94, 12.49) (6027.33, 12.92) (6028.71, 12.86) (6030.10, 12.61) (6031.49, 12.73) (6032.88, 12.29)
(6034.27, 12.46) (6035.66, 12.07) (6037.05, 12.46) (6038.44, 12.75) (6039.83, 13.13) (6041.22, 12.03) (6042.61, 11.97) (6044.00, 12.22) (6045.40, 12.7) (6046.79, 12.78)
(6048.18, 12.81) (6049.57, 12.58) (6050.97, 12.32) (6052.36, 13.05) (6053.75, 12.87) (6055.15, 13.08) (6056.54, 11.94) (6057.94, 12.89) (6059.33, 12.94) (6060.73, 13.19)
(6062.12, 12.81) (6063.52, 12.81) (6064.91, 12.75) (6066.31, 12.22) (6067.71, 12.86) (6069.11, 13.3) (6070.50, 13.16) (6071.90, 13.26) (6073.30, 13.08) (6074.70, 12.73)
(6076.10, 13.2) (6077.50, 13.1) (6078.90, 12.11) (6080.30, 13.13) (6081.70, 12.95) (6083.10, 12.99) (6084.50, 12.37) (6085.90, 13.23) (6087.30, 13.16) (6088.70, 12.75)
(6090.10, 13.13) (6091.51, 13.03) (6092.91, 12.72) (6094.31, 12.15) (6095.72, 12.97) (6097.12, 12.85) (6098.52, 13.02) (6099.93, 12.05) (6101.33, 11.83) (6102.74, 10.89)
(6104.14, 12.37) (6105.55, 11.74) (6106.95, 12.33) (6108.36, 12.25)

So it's 0.22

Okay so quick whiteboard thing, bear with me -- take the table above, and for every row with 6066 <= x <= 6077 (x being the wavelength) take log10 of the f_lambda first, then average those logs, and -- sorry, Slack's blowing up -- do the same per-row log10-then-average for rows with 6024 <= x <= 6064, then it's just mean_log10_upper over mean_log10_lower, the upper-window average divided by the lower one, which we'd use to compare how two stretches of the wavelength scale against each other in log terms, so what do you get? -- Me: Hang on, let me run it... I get 1.011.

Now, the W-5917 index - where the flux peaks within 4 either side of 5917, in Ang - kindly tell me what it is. 5918.68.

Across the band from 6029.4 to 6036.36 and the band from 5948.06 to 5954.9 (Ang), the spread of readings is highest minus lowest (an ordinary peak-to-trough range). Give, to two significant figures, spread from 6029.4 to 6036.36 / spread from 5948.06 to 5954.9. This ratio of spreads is 3.5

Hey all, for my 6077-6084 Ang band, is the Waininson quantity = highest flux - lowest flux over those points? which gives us 1.02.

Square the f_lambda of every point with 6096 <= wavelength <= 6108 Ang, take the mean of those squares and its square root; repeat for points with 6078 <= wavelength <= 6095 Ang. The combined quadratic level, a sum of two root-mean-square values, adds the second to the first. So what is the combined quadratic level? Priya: 25.0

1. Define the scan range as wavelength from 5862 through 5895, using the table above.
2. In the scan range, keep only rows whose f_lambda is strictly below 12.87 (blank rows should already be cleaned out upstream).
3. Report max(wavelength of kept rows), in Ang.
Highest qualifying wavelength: 5892.84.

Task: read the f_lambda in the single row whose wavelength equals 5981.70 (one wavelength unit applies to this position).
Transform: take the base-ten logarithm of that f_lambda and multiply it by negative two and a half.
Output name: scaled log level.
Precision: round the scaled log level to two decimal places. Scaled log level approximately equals -2.78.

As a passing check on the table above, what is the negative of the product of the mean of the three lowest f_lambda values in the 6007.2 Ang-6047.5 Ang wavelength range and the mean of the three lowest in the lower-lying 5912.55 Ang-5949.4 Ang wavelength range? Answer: -147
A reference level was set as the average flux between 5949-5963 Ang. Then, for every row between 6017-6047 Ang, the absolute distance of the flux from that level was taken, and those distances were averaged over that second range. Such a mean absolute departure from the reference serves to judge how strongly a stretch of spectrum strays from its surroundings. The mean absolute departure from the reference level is 0.46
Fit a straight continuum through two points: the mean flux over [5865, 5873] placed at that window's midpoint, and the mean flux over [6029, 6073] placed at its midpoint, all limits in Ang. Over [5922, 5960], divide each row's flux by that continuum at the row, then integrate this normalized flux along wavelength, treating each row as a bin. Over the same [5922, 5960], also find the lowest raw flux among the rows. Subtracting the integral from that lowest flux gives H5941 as -26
